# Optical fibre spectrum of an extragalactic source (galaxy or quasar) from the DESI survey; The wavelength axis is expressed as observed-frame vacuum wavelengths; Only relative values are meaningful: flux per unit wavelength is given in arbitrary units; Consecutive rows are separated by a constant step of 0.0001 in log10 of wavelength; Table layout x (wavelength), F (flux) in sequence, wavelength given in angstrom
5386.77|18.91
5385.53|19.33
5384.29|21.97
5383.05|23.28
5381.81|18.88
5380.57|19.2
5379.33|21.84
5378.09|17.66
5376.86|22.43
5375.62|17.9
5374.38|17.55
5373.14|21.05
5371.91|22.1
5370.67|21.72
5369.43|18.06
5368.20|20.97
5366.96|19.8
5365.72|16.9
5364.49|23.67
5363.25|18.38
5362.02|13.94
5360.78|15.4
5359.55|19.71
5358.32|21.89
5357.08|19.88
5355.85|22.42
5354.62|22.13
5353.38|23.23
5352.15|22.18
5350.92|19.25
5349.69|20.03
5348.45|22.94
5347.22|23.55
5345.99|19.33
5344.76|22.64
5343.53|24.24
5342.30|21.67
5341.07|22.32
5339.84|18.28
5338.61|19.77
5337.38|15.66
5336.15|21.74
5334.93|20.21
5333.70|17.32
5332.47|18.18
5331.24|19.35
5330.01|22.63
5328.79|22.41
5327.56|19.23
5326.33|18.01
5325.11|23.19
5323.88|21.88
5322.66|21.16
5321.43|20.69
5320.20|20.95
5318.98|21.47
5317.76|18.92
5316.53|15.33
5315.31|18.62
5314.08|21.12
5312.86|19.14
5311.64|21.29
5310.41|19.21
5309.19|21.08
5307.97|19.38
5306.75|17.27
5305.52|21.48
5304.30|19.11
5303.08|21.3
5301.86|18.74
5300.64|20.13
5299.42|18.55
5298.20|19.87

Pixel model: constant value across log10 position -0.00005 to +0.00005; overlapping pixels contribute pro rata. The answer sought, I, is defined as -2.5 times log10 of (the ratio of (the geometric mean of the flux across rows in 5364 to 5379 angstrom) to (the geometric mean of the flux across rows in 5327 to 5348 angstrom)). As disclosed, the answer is 0.027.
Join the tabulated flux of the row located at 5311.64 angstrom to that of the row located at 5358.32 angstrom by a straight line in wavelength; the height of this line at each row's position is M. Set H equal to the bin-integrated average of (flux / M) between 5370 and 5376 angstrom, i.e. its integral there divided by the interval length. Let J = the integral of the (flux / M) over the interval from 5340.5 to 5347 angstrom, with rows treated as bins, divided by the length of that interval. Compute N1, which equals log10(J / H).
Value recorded 0.05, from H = 0.911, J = 1.02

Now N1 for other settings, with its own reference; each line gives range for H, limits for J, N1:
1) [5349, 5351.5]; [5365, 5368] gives -0.02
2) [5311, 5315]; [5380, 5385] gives -0.01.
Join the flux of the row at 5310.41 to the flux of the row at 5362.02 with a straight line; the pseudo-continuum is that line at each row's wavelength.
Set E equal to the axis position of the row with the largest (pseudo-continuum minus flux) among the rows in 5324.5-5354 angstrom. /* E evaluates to 5337.38 angstrom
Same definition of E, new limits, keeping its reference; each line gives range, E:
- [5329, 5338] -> 5337.38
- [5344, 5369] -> 5362.02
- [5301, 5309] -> 5306.75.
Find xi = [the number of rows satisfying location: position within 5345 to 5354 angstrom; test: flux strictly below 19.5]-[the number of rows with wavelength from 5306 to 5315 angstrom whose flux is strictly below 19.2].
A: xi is 0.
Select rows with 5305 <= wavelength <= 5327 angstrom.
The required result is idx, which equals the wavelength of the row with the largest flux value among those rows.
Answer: 5325.11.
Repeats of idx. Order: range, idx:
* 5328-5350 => 5343.53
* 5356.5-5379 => 5364.49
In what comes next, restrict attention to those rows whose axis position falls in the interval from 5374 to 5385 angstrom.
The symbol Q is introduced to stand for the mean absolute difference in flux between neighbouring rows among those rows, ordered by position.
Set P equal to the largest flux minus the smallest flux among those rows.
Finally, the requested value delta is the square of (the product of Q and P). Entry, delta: 260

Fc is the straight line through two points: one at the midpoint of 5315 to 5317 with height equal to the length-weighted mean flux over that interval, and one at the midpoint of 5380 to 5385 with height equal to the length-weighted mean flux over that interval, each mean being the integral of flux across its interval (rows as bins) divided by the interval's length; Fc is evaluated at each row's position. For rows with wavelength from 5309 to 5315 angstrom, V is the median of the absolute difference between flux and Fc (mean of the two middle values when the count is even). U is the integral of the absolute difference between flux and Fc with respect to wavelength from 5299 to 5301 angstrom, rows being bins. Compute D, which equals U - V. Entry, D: 2.4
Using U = 6.8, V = 4.4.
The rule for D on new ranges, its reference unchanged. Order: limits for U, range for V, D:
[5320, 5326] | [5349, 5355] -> 22.0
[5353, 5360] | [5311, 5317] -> 13.3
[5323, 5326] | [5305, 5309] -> 10.9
